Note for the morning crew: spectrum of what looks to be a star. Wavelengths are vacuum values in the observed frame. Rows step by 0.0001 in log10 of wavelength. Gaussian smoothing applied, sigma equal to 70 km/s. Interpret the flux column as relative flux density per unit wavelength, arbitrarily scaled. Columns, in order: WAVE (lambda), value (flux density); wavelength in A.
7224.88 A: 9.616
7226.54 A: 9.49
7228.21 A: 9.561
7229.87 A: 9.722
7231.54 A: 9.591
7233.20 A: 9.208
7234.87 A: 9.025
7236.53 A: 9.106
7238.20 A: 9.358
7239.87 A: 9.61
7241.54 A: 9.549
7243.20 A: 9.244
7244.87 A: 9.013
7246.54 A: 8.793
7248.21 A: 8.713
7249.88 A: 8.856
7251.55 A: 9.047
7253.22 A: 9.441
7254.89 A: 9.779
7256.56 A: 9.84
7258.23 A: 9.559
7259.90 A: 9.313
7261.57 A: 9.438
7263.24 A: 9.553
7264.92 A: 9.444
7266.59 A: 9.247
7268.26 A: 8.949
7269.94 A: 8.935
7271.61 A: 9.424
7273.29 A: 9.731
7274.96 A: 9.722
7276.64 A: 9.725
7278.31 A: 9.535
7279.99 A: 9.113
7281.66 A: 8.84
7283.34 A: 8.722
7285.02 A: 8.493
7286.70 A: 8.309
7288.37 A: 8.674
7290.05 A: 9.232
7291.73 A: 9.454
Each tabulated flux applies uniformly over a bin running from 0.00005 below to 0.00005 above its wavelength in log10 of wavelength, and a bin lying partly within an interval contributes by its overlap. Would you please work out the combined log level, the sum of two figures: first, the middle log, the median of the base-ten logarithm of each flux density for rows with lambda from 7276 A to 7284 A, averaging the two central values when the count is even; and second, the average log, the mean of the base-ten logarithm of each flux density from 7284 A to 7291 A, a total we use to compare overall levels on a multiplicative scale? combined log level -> 1.898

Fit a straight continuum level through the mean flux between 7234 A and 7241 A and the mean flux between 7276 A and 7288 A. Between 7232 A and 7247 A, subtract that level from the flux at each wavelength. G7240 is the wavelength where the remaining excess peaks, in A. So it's 7239.87 A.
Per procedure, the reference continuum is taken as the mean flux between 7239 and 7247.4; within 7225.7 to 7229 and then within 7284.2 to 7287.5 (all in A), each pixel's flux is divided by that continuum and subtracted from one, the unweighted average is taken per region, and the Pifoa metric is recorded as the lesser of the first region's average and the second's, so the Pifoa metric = -0.031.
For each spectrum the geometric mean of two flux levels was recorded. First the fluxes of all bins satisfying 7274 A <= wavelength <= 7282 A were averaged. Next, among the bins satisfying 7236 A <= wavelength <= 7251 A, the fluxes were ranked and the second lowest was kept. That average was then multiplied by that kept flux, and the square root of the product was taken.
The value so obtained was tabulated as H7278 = 9.1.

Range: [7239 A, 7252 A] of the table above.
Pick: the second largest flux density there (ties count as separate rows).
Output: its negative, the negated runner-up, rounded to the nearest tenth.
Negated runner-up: -9.5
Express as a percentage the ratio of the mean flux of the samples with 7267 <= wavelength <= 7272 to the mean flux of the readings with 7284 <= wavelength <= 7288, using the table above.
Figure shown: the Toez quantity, 108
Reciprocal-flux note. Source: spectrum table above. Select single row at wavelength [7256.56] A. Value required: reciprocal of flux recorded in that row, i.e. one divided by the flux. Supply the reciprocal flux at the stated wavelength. 0.102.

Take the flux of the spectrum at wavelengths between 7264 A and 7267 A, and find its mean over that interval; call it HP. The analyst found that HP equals 9.35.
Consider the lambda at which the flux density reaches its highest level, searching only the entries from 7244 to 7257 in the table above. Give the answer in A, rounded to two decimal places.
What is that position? 7256.56 A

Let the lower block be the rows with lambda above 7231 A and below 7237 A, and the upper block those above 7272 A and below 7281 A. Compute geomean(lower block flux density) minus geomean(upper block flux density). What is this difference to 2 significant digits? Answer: -0.33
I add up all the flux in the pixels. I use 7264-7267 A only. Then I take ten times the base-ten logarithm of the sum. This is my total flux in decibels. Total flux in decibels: 12.7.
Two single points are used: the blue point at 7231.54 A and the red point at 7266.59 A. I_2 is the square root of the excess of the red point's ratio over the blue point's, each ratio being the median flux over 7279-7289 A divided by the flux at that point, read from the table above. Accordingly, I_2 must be 0.18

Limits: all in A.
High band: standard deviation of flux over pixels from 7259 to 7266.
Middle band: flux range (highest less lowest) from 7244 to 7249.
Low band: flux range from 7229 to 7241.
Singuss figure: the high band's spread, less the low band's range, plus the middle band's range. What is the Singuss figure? -0.3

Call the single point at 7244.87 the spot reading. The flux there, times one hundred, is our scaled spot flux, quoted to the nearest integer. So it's 901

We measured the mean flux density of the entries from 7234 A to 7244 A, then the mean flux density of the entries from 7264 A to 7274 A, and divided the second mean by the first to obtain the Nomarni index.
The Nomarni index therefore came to 1.00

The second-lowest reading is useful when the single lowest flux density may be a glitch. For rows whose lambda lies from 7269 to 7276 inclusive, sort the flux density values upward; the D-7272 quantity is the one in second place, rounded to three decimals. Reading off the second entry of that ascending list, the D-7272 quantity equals 9.424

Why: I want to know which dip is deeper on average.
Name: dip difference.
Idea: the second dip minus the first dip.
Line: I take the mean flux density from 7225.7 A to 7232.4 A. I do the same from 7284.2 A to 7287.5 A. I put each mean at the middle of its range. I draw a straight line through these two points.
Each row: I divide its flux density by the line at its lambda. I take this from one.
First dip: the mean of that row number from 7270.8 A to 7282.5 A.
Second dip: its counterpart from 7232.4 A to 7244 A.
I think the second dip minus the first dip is 0.109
